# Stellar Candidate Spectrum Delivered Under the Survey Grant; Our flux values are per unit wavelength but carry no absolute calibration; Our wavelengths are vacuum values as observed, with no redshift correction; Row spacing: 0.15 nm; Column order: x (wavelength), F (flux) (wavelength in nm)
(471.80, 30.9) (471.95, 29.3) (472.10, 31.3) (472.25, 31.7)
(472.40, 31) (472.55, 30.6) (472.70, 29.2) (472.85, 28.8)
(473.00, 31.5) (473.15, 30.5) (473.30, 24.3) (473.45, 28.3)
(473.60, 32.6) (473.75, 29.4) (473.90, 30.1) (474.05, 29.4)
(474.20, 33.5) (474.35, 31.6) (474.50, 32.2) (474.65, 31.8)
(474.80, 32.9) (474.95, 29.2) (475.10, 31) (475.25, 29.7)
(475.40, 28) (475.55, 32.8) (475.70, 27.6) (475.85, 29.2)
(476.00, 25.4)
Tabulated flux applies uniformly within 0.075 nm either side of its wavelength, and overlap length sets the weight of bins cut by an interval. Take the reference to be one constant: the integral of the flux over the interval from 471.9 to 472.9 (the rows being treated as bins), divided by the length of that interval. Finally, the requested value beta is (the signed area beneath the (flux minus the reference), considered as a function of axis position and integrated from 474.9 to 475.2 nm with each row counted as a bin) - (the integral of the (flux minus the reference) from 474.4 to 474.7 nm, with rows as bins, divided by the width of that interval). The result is -1.7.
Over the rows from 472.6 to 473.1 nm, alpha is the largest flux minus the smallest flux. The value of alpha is 2.7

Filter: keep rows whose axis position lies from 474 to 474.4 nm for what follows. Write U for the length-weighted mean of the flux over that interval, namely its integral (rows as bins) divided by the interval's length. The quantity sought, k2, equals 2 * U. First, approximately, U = 31.6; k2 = 63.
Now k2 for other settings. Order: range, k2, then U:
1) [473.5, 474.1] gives 61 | 30.3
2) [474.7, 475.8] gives 60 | 30.2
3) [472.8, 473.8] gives 59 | 29.4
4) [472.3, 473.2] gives 61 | 30.3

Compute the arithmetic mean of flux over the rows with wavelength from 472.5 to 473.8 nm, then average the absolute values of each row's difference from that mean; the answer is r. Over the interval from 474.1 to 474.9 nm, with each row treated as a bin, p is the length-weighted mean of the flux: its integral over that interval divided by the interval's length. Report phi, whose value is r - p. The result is -30.6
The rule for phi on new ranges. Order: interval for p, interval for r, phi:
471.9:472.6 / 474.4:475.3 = -29.7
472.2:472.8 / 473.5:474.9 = -29.3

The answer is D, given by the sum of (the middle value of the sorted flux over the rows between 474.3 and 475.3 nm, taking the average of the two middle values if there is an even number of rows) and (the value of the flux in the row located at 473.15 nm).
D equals 62.1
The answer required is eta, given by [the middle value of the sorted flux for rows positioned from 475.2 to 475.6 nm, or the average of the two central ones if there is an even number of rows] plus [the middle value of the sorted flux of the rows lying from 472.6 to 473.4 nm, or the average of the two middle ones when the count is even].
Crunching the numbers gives 58.9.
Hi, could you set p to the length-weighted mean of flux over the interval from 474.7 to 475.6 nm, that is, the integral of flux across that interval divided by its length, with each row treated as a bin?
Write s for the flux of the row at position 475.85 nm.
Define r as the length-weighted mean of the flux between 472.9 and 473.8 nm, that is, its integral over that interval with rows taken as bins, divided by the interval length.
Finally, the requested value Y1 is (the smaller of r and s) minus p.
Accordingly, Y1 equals -1.4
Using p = 30.57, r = 29.4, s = 29.2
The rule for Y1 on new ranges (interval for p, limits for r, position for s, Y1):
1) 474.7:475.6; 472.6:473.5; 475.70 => -3.0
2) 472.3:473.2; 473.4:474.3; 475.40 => -2.3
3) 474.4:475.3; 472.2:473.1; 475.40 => -3.2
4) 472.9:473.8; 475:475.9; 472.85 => -0.6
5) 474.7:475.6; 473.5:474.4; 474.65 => 0.4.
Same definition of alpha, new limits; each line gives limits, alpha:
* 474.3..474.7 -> 0.6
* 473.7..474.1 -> 0.7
